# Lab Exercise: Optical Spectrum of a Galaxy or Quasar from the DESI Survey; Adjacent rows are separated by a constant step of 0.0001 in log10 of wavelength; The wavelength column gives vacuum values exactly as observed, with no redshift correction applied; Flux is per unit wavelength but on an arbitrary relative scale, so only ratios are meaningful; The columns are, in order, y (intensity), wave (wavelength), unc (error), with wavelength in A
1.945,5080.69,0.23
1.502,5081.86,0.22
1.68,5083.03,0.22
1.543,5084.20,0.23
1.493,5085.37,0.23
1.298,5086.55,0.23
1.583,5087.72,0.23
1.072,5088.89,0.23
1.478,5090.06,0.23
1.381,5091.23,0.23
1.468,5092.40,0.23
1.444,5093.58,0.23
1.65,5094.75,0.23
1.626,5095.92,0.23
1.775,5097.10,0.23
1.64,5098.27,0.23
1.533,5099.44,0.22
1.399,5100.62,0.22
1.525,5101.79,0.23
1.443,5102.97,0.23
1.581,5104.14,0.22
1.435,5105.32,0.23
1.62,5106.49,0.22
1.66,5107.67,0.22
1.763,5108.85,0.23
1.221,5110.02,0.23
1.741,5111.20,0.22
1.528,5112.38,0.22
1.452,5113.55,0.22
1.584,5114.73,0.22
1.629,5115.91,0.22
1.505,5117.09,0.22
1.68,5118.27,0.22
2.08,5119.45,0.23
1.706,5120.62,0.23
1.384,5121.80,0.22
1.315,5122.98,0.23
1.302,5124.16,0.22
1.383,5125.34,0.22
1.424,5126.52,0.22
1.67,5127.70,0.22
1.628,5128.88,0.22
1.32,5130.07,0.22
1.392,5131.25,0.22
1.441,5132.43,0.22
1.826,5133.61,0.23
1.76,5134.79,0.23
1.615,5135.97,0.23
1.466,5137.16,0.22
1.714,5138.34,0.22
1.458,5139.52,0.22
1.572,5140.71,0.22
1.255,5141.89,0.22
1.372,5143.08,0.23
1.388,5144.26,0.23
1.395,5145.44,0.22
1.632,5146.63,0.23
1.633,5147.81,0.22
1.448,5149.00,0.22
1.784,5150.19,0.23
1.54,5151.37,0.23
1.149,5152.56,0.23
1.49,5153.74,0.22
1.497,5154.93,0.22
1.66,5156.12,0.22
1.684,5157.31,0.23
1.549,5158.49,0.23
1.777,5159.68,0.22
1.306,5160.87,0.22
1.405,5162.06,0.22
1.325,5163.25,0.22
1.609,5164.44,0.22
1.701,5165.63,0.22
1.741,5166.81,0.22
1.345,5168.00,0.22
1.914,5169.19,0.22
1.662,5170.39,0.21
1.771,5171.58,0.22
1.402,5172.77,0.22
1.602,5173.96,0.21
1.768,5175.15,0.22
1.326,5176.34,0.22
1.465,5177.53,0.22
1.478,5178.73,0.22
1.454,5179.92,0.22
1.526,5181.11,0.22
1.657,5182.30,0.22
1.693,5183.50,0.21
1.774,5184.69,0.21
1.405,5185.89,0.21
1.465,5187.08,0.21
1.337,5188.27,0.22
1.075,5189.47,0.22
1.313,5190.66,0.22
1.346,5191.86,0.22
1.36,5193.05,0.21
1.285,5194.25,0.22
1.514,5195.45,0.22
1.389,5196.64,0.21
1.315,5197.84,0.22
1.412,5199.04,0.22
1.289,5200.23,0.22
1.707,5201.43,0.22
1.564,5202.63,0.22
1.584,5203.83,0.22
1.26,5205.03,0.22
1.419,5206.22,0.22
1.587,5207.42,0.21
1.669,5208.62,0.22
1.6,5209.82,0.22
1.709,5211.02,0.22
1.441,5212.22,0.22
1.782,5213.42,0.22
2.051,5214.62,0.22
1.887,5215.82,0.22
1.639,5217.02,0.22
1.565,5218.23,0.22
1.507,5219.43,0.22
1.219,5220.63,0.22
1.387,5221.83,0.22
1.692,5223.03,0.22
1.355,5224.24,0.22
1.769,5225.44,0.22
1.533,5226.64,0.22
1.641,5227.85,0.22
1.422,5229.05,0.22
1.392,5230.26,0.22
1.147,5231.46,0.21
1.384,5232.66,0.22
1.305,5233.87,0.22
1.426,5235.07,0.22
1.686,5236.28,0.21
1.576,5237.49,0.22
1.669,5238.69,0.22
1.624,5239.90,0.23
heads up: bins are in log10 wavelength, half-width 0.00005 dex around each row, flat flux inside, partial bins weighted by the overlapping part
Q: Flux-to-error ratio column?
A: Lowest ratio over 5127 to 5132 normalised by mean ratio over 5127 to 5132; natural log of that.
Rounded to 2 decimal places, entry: -0.13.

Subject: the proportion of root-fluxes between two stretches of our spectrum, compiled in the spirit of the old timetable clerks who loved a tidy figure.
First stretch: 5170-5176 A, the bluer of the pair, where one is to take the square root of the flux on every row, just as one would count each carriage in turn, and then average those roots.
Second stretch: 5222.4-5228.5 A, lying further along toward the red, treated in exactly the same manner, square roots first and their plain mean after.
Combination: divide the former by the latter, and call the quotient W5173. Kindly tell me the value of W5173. 1.01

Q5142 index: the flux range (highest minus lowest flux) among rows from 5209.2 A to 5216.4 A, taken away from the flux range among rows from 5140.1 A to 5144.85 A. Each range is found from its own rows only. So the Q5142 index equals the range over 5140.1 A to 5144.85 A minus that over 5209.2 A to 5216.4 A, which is -0.29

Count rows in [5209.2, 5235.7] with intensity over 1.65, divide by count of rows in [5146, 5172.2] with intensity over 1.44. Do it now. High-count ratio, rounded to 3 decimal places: 0.353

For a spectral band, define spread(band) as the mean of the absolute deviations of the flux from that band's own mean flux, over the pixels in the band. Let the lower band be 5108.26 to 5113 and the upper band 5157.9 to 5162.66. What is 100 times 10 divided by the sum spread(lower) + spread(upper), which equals 2920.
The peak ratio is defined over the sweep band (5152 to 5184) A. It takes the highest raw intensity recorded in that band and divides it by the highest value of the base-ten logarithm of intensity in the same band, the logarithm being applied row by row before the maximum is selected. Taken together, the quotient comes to 6.79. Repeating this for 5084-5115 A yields 7.12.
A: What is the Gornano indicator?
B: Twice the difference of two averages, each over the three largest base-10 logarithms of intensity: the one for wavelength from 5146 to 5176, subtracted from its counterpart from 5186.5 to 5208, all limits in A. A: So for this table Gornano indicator -0.10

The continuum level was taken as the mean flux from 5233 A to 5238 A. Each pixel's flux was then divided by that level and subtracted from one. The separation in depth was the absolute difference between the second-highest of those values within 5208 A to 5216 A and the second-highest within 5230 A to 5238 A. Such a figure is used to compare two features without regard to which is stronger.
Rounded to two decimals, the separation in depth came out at 0.20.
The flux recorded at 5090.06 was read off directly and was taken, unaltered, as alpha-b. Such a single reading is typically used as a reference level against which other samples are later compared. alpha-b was 1.478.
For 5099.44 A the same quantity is 1.533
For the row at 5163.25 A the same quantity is 1.325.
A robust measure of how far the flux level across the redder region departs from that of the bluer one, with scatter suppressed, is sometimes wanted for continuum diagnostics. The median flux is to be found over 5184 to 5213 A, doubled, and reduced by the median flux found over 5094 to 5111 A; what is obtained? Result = 1.23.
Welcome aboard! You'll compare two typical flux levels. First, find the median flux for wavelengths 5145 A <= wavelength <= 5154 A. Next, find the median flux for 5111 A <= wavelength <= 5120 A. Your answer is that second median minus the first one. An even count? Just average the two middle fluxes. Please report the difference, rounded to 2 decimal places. 0.09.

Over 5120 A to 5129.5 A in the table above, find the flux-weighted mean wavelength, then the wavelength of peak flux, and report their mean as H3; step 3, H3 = 5122.7 A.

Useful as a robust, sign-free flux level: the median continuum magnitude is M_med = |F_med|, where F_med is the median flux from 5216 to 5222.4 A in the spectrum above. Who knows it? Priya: 1.51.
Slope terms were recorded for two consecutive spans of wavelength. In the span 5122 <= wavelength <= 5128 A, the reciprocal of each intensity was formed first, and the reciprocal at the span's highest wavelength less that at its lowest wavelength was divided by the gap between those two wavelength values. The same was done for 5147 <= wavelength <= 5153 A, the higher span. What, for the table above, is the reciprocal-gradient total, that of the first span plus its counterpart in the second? 0.02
